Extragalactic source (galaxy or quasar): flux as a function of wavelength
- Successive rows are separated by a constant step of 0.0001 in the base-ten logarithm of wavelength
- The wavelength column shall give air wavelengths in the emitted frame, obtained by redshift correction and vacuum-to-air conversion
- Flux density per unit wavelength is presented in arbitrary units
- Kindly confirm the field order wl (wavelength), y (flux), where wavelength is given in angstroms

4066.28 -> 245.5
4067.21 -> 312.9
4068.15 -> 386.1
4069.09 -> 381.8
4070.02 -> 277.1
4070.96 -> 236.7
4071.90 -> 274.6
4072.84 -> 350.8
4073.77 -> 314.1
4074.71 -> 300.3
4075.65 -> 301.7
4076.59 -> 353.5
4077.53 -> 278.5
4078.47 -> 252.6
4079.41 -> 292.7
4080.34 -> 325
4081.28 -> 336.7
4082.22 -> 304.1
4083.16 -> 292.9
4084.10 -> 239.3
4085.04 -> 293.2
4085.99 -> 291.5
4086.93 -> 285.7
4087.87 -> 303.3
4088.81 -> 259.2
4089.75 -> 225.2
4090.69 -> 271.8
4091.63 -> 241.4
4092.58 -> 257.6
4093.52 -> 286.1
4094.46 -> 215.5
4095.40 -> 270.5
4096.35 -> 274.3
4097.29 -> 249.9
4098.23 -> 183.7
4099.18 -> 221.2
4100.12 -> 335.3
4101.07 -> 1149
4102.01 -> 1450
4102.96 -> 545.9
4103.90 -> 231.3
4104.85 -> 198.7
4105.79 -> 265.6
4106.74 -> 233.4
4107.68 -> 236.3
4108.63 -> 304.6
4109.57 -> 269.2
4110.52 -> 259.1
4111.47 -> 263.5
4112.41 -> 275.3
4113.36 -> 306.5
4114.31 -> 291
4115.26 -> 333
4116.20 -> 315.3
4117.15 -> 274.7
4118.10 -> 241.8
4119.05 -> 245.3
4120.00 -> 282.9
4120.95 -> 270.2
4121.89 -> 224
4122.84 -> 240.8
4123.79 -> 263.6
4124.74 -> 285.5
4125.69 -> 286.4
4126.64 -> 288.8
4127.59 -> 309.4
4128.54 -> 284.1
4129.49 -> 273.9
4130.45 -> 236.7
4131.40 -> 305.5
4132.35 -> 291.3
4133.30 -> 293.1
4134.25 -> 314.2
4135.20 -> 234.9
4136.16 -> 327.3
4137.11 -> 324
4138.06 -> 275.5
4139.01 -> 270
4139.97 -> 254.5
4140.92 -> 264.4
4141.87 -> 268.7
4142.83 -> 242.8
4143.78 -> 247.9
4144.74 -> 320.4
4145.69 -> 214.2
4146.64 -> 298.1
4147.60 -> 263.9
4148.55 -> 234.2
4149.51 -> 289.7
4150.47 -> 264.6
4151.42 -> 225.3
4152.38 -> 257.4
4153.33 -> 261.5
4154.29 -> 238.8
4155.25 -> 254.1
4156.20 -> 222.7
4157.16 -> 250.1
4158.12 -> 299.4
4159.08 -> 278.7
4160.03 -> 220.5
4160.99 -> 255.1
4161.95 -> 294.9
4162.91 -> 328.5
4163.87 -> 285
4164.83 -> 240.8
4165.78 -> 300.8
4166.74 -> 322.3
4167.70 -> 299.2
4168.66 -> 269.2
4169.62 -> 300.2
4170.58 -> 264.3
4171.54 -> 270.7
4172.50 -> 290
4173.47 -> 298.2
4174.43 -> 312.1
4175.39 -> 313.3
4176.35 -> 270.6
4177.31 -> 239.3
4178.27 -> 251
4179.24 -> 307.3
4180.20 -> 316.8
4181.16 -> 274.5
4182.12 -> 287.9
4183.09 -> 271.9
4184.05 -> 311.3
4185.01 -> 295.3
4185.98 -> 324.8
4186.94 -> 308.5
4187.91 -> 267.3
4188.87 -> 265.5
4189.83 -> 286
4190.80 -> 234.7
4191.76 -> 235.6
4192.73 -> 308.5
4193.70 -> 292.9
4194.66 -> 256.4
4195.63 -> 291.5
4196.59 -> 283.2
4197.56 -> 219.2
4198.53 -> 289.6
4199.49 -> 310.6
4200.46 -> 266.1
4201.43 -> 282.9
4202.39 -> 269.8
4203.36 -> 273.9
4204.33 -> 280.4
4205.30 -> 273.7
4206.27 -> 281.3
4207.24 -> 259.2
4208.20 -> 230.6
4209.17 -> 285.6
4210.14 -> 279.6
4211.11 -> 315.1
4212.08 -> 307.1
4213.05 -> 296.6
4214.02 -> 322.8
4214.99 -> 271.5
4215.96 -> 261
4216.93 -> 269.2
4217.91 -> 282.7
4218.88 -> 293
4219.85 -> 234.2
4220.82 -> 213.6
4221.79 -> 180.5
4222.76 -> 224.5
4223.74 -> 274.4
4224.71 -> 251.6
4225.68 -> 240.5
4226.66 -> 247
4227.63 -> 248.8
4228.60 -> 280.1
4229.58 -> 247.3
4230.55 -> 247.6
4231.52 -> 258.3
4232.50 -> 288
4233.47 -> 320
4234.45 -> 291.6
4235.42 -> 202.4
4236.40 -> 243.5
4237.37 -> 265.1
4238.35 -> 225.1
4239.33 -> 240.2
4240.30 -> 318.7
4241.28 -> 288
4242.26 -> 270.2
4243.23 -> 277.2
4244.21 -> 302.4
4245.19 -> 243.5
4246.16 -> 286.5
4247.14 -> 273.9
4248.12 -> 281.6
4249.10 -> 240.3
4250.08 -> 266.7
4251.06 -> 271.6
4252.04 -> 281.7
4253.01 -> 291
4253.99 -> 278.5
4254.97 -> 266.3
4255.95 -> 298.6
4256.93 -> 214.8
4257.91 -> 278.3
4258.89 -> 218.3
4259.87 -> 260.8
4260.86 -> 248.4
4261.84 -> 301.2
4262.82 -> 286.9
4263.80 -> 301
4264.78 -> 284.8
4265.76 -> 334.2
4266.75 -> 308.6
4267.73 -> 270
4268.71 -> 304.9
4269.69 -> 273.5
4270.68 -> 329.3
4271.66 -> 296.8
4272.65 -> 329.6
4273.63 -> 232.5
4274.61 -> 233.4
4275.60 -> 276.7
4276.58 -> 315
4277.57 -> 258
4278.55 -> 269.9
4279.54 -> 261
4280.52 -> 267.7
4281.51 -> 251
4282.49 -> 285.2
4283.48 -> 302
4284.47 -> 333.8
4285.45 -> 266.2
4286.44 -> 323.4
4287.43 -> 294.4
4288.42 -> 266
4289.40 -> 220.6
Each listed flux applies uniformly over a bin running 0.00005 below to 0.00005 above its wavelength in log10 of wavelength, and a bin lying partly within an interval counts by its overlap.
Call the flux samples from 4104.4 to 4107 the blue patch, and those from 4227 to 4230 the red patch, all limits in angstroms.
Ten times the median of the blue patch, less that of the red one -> 2085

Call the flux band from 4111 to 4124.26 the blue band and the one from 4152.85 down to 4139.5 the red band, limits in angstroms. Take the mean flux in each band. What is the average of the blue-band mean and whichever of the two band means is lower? 267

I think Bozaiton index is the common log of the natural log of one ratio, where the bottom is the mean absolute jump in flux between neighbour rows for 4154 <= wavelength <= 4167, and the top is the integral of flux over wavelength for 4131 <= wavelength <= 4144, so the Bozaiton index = 0.66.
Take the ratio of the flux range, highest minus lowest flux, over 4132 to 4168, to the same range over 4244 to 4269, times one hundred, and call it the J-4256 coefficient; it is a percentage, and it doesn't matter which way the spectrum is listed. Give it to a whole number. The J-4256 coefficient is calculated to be 96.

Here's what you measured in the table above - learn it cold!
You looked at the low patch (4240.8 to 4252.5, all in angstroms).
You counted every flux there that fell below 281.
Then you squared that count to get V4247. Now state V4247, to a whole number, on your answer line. 49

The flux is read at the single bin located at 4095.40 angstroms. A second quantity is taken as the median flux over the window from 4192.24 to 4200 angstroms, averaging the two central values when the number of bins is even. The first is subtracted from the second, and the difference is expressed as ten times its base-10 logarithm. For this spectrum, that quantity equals 13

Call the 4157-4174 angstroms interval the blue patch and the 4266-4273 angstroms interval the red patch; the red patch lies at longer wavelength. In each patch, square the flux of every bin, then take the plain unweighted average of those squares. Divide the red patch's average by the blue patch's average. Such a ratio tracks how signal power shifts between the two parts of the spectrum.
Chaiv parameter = 1.14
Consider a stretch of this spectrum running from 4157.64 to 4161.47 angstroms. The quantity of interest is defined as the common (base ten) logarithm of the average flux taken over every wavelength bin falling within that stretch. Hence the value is 2.421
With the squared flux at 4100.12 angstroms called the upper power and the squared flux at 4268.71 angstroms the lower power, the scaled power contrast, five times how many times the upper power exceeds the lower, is 6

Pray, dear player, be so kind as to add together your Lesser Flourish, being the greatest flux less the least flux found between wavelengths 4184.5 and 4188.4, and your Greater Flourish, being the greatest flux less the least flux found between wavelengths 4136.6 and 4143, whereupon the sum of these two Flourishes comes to 139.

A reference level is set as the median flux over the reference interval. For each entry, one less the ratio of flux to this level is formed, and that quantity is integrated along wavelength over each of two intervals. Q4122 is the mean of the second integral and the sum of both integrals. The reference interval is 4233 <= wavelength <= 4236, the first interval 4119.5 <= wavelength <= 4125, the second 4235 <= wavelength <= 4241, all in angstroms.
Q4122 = 1.1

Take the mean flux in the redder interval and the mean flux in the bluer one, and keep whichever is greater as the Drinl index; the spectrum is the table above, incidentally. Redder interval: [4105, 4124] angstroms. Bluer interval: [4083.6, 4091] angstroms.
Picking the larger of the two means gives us 271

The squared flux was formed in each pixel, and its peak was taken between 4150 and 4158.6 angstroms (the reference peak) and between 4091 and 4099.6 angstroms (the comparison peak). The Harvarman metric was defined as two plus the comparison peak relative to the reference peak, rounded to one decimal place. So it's 2.9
